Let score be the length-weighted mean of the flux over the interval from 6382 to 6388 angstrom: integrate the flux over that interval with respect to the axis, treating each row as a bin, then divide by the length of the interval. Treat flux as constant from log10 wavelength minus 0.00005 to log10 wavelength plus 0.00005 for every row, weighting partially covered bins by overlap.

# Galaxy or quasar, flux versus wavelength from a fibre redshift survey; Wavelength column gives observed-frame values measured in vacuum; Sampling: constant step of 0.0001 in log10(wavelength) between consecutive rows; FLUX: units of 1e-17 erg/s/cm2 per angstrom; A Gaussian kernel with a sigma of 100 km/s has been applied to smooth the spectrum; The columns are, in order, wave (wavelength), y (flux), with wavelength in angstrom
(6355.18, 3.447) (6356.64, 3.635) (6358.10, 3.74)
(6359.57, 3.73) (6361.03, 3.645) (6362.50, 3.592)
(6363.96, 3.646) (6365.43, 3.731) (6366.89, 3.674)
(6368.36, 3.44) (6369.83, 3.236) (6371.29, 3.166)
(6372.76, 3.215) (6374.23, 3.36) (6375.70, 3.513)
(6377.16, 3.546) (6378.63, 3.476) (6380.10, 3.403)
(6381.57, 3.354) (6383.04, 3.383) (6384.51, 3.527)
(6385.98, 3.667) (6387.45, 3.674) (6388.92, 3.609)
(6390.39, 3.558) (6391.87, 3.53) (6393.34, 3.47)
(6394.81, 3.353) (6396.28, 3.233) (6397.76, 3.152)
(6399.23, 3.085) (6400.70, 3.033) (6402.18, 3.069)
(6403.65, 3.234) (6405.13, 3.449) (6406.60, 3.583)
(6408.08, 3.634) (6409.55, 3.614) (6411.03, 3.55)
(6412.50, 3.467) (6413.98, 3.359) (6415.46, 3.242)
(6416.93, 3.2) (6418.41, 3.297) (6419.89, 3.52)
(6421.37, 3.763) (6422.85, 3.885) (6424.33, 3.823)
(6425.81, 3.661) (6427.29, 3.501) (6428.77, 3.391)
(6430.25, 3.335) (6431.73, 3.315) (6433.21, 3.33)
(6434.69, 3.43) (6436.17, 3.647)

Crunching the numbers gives 3.55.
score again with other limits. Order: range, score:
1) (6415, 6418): 3.23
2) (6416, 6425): 3.57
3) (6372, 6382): 3.41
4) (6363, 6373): 3.46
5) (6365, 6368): 3.67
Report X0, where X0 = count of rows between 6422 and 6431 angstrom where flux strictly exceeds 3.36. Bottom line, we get 5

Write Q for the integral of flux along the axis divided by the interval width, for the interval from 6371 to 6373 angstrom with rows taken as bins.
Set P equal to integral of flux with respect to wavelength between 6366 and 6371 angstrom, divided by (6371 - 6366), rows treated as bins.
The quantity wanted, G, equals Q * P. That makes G 11.0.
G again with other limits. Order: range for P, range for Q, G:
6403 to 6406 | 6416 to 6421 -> 11.3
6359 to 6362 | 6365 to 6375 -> 12.5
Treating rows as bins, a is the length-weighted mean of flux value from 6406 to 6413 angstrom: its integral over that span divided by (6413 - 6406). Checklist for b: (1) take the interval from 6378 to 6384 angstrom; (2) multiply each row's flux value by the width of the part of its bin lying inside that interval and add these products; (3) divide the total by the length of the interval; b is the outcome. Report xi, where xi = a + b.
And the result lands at 7.0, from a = 3.6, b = 3.41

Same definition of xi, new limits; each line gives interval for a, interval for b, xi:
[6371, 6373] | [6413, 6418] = 6.5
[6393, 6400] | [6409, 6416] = 6.7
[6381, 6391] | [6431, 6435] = 6.9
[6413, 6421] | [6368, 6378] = 6.7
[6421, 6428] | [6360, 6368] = 7.4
